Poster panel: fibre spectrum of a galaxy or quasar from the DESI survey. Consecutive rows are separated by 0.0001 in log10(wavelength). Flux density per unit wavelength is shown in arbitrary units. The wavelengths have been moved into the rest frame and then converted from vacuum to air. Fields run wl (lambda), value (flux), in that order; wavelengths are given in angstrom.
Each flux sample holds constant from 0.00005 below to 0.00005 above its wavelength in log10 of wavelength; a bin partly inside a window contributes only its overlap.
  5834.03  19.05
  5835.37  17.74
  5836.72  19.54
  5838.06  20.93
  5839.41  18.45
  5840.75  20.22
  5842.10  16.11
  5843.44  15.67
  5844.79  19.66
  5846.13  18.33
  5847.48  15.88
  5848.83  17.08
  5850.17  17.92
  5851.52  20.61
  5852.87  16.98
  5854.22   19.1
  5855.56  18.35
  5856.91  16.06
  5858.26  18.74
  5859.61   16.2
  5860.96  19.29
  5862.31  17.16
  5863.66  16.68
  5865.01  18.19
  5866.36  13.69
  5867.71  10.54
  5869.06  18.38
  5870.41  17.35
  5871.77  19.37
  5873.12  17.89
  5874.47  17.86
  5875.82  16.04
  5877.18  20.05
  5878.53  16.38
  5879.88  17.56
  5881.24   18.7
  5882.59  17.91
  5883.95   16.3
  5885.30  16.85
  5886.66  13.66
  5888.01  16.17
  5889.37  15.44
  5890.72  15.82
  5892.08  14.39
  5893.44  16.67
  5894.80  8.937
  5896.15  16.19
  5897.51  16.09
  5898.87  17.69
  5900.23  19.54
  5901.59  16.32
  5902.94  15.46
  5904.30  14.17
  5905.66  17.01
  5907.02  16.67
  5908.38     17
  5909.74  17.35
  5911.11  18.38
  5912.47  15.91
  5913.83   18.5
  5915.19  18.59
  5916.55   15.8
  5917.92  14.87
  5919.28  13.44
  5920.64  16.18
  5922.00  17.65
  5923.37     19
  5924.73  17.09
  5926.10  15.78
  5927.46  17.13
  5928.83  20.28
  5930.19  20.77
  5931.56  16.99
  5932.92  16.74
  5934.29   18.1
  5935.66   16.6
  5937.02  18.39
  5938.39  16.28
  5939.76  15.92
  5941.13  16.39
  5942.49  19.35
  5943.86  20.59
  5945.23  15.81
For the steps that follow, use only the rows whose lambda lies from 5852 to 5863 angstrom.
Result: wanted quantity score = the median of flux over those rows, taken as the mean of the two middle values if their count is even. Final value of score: 17.8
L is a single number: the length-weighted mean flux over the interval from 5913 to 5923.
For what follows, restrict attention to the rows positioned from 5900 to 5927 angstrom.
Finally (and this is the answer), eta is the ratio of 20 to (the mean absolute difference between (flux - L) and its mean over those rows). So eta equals 16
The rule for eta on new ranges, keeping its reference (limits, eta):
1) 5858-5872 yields 11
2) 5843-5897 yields 12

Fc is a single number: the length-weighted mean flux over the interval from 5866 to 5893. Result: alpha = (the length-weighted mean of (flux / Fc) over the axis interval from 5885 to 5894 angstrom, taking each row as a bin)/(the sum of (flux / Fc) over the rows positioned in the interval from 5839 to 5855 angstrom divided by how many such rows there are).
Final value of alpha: 0.86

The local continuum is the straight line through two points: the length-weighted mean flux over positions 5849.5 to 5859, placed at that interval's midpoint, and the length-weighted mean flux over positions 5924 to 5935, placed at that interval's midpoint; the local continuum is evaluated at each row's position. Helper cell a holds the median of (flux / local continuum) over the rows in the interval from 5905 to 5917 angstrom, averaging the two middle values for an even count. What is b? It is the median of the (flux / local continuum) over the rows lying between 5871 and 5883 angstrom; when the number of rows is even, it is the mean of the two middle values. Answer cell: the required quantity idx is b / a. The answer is 1.04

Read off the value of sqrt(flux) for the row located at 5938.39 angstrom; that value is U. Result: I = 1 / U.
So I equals 0.248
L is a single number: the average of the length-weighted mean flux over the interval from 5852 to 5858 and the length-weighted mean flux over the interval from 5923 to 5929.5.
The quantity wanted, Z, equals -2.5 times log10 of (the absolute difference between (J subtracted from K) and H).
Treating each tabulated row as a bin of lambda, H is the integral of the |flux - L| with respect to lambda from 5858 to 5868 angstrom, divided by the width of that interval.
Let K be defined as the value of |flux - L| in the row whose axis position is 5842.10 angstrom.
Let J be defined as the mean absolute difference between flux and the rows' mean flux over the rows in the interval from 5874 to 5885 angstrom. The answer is -0.4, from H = 2.05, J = 1.03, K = 1.7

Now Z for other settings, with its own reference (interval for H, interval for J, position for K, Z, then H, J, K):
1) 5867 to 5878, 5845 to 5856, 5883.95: -0.3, 1.76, 1.07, 1.5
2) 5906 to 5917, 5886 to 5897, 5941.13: -0.3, 1.01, 1.75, 1.4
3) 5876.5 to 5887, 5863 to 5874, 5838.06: 1.0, 1.35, 2.20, 3.1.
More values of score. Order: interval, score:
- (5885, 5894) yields 15.8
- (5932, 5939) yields 16.7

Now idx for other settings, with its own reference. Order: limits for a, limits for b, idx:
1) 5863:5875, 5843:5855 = 1.00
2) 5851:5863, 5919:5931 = 0.95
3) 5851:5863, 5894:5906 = 0.89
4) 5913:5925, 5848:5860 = 1.03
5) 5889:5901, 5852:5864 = 1.06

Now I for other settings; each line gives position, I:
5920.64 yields 0.249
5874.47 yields 0.237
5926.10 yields 0.252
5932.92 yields 0.244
